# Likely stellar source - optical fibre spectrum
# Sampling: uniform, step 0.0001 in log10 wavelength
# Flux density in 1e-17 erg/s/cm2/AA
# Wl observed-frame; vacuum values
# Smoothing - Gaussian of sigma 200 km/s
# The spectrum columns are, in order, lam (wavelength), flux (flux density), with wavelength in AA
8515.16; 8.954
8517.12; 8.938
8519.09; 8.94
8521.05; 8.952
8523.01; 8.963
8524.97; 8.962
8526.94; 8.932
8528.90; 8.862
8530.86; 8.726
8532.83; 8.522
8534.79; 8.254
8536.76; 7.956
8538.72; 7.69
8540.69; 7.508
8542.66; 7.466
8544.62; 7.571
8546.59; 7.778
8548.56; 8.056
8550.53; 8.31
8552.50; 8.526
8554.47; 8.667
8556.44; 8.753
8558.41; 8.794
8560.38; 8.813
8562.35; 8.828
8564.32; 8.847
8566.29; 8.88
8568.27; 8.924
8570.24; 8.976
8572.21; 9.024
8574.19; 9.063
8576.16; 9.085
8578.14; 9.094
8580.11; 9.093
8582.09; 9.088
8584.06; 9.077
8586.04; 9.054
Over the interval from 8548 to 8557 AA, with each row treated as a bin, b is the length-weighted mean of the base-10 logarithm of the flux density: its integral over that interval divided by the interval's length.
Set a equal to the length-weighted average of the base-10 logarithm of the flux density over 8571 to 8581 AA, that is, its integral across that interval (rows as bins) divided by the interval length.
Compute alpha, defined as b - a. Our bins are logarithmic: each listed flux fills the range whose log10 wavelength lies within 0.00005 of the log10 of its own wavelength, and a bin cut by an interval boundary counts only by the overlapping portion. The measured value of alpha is -0.03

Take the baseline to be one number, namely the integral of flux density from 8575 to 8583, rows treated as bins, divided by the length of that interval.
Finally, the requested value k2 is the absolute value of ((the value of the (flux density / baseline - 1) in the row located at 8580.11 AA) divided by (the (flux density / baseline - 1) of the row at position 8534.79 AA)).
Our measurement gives 0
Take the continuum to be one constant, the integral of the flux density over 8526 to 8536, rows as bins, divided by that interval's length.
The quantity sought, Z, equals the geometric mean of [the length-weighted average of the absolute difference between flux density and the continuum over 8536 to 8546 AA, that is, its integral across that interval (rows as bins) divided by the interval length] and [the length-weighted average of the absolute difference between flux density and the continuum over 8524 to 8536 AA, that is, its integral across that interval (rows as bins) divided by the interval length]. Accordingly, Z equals 0.50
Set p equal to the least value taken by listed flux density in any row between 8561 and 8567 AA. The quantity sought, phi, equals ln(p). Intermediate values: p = 8.828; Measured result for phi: 2.18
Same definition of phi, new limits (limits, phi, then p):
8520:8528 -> 2.19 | 8.932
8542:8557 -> 2.01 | 7.466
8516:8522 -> 2.19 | 8.938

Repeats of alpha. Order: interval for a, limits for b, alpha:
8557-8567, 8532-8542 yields -0.05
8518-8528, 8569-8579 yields 0.01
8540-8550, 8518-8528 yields 0.06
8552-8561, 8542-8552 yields -0.04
